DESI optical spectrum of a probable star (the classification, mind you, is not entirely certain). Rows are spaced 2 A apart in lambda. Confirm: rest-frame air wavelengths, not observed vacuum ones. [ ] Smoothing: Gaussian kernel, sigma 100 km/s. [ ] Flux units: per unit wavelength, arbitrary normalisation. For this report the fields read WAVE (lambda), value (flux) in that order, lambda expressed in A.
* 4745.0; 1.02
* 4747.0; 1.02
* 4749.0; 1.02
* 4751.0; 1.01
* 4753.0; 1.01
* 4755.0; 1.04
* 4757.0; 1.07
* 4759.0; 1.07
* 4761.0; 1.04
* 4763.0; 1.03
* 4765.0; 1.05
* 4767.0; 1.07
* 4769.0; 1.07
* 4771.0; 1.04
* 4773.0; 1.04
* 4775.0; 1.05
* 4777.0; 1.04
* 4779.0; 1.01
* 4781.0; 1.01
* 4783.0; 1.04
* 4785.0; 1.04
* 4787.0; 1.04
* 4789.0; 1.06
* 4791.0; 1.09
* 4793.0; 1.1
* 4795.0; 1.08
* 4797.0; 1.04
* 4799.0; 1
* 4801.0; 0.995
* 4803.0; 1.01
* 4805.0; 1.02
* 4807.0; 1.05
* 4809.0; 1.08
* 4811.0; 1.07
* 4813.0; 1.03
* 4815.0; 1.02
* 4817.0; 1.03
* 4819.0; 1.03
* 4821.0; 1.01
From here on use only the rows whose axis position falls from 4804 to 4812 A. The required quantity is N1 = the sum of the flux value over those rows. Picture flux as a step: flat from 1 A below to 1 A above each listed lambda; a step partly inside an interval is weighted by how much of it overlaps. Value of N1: 4.22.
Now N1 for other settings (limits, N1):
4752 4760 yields 4.19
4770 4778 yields 4.17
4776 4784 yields 4.10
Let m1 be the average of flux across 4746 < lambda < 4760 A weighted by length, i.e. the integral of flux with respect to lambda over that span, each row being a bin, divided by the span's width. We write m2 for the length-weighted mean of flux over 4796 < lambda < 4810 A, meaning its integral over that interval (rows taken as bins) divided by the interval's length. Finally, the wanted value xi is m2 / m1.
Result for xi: 0.99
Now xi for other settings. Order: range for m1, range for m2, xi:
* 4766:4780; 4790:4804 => 1.00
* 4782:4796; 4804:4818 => 0.98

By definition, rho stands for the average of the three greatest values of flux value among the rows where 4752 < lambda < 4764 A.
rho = 1.06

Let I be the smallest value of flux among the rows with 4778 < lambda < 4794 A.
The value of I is 1.01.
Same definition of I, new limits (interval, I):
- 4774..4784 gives 1.01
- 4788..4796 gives 1.06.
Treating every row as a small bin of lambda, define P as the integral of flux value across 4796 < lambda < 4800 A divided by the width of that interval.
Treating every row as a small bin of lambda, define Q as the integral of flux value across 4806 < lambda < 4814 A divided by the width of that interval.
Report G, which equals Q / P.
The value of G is 1.04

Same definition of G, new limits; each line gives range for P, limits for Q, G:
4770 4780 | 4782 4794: 1.02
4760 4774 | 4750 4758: 0.98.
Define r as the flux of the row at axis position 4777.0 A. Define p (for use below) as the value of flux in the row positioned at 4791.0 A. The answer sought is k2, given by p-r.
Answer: 0.05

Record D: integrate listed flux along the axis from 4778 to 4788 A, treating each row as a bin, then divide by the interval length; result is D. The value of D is 1.03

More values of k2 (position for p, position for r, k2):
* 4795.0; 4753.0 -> 0.07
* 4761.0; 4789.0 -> -0.02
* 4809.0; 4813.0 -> 0.05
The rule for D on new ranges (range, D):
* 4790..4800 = 1.06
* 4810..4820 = 1.04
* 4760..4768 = 1.05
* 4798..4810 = 1.03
